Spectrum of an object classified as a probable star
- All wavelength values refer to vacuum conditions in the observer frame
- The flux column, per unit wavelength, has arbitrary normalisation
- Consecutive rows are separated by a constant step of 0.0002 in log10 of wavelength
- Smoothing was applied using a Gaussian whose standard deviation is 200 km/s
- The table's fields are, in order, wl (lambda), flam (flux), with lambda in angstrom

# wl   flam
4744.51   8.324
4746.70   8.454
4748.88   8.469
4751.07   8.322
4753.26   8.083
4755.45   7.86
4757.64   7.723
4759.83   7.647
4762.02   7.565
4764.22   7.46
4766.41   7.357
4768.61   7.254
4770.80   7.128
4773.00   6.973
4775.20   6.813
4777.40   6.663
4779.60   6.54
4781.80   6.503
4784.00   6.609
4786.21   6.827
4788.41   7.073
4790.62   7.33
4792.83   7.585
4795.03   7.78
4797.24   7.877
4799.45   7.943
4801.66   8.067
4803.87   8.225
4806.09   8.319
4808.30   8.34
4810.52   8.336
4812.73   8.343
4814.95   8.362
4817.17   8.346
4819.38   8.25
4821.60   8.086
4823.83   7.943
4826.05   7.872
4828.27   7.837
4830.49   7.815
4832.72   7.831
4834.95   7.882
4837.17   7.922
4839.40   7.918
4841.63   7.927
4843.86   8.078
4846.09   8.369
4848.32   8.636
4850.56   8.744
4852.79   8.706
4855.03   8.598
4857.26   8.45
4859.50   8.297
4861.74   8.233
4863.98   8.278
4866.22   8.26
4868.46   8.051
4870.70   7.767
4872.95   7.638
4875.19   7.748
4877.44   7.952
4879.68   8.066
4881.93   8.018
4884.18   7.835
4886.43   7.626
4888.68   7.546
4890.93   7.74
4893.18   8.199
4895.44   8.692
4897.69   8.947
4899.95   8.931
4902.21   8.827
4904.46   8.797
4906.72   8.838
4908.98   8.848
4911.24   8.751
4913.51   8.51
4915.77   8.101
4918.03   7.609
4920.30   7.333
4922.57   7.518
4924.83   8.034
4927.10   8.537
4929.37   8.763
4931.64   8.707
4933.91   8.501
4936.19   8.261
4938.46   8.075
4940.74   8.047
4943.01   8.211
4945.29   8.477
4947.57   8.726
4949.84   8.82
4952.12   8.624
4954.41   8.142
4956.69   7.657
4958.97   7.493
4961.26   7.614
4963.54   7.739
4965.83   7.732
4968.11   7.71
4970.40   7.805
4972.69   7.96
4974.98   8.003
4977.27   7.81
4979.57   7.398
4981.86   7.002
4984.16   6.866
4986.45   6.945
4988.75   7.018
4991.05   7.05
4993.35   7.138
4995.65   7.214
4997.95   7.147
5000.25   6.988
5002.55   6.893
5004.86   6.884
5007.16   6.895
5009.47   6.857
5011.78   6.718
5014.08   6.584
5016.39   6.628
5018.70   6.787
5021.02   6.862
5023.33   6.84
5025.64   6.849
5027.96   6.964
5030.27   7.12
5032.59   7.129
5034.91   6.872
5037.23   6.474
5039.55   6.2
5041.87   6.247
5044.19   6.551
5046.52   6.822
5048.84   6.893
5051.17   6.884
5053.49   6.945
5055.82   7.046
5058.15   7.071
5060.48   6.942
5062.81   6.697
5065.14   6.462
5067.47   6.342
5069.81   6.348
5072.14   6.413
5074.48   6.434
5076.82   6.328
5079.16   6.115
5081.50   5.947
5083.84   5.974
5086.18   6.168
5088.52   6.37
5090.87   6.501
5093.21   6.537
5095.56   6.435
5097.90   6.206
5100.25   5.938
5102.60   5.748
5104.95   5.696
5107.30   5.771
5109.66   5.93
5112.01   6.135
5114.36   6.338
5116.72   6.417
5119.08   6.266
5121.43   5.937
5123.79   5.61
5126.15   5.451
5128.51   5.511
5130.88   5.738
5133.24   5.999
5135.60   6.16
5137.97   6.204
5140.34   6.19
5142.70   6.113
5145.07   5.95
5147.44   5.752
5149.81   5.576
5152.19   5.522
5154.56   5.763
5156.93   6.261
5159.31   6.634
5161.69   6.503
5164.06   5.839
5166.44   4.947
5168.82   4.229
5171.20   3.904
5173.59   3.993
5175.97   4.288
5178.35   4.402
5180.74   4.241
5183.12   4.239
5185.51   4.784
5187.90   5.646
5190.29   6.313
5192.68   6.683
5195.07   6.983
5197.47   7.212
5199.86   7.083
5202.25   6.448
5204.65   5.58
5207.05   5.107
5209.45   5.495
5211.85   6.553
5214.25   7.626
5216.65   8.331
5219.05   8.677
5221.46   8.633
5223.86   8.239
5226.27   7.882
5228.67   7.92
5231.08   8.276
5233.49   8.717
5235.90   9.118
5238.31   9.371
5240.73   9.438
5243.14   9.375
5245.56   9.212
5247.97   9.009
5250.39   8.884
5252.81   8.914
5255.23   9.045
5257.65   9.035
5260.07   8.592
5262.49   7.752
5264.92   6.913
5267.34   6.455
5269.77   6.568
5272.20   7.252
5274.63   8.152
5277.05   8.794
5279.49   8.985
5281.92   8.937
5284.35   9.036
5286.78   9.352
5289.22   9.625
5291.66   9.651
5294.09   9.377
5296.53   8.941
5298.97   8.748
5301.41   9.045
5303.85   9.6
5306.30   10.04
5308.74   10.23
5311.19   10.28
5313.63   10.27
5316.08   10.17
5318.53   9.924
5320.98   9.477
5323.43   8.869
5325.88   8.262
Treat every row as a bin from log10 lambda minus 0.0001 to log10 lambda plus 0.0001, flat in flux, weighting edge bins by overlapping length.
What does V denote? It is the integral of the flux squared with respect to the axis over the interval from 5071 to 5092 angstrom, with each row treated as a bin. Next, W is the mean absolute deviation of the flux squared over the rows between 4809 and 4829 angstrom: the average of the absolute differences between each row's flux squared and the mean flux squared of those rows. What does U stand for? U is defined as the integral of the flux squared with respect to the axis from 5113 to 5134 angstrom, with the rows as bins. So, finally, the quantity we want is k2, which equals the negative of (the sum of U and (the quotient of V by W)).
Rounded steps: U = 738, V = 821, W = 3.2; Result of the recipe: -999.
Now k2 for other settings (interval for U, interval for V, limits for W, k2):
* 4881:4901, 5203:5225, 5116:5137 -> -1685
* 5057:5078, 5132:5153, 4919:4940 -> -1019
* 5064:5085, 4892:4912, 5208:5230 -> -963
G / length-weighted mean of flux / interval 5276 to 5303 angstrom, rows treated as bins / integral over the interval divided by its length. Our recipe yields 9.1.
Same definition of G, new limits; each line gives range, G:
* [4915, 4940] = 8.1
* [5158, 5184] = 4.9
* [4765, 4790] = 6.9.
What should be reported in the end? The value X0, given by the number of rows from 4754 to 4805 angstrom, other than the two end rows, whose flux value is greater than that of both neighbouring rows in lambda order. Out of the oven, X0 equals 0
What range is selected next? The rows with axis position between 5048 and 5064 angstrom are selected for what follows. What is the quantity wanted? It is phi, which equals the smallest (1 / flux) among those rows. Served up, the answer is 0.14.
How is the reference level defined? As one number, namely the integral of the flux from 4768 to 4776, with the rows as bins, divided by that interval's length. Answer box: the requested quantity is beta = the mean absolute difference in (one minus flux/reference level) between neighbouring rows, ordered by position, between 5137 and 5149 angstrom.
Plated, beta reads 0.016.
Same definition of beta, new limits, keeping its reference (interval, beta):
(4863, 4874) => 0.023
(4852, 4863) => 0.017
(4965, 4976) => 0.011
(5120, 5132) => 0.027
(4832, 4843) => 0.004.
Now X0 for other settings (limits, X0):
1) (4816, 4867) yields 3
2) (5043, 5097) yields 4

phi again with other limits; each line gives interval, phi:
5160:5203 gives 0.14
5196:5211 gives 0.14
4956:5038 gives 0.12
